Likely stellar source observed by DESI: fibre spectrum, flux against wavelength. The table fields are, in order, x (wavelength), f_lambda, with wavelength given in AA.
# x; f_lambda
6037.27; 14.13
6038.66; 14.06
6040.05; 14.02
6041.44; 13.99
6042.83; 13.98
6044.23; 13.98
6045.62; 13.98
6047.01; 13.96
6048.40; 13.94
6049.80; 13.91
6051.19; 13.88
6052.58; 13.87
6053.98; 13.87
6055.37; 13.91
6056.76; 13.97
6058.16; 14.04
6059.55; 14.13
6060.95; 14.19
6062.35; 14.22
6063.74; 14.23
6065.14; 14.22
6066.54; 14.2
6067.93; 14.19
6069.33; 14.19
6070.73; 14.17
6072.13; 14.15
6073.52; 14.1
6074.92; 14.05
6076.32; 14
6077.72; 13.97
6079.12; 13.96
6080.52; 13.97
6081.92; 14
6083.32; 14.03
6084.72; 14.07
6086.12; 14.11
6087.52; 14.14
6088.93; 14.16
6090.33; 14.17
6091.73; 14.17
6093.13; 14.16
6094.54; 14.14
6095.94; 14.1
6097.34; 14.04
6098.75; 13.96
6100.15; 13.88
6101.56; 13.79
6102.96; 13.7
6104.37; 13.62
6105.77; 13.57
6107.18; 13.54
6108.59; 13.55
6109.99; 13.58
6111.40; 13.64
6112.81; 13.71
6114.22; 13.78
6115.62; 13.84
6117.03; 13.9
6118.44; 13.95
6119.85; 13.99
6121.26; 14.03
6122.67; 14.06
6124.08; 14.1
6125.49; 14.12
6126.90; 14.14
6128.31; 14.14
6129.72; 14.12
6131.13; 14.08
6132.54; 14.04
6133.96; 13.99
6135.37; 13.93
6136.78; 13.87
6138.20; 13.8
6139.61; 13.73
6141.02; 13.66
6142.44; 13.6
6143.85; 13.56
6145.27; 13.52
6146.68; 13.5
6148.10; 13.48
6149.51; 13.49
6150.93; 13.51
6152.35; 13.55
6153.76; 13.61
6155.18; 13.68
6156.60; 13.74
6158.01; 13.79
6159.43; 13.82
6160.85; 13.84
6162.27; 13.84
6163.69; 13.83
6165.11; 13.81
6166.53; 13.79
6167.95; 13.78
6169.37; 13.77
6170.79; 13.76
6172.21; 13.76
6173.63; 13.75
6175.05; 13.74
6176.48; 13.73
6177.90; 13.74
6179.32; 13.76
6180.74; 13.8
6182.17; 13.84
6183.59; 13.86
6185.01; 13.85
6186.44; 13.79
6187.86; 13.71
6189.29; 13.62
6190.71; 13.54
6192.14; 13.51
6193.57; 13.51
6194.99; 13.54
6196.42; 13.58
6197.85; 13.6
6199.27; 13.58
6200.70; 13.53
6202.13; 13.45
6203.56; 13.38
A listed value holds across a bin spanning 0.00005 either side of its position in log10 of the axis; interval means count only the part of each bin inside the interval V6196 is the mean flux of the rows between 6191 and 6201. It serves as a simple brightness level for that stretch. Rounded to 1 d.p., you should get 13.5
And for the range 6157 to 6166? 13.8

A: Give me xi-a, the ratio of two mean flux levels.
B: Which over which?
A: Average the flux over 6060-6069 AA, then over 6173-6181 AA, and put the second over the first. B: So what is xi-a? 0.97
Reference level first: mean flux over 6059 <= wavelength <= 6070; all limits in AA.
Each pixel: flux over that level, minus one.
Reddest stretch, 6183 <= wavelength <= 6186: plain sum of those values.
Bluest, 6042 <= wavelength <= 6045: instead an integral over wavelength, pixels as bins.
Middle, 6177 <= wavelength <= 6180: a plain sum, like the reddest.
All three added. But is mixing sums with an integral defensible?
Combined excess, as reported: -0.15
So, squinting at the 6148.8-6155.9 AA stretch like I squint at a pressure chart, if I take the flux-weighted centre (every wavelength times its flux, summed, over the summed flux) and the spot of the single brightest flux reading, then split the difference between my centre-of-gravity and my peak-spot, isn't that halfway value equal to 6153.8 AA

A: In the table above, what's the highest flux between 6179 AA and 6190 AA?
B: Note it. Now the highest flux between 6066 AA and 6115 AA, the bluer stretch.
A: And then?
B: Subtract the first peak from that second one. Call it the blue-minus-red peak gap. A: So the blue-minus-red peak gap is 0.34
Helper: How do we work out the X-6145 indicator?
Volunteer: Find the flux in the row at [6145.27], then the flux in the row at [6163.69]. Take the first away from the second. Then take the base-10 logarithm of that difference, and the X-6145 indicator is -0.51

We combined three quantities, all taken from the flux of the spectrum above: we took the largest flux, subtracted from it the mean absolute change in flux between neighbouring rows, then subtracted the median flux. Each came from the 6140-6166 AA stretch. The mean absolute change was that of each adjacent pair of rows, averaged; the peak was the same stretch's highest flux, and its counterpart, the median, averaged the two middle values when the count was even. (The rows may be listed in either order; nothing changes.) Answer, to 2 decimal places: 0.17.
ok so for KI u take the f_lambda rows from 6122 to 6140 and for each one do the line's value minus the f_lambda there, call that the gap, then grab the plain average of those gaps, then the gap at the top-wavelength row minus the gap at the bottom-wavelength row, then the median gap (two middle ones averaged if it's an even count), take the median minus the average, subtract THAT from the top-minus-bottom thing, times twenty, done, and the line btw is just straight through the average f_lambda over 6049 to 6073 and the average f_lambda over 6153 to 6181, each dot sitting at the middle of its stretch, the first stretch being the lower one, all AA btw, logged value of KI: 6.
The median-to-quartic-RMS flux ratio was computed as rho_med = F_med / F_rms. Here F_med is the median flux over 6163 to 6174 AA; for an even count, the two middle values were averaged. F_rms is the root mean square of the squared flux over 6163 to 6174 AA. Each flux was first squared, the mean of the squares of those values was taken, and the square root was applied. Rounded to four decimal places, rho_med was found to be 0.0725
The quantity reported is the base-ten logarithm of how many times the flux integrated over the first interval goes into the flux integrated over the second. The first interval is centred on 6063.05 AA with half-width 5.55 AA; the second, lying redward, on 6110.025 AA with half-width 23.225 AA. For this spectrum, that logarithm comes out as 0.6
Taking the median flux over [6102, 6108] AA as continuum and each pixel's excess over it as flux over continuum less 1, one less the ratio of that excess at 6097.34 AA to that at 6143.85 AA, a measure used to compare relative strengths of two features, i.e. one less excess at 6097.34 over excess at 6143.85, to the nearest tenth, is 13.7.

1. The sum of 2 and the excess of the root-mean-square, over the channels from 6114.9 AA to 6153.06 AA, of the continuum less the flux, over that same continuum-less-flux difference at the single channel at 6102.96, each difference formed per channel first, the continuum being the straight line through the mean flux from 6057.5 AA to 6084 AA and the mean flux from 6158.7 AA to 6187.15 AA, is 1.91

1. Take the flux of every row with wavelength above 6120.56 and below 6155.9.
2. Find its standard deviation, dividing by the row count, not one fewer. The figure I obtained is 0.25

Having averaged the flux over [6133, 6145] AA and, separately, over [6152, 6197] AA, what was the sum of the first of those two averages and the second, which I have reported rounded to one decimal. 27.5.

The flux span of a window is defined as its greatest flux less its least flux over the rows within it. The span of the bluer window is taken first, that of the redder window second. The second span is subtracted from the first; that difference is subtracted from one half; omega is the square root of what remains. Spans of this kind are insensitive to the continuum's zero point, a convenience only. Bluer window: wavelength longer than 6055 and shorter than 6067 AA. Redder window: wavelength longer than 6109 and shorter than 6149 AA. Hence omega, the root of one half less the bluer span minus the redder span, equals 0.92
